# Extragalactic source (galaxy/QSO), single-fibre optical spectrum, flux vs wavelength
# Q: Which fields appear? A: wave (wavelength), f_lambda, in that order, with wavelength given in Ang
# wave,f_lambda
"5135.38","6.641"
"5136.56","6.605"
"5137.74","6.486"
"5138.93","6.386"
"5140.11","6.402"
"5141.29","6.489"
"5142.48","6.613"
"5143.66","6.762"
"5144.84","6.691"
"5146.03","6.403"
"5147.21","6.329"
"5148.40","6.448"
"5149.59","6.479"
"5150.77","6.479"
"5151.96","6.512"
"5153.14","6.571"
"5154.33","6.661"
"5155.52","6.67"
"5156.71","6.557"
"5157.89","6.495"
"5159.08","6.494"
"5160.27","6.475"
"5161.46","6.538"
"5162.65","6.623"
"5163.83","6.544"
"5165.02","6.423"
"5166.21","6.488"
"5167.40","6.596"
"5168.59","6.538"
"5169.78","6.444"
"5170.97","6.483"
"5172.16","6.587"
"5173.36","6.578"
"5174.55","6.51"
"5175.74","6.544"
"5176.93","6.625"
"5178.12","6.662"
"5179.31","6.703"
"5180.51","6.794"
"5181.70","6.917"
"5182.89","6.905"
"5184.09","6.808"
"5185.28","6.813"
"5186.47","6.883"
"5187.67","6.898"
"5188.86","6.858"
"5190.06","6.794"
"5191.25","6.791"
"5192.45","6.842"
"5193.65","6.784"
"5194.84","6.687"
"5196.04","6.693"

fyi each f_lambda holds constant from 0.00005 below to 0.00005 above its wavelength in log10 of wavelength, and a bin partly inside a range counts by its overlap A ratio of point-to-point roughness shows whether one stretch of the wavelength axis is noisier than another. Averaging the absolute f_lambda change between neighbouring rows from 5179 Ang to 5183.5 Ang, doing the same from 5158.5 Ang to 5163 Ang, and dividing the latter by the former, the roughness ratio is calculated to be 0.74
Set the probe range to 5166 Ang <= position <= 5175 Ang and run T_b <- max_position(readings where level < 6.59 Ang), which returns 5174.55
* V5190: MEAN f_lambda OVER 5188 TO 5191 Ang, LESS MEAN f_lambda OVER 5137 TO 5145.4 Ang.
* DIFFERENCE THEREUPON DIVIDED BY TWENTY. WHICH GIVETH 0.014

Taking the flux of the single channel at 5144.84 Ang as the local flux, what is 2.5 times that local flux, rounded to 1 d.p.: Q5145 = 16.7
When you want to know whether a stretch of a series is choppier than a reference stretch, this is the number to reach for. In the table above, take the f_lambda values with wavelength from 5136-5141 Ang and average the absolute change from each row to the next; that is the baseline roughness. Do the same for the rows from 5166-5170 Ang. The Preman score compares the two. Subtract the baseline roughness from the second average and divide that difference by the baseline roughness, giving 0.1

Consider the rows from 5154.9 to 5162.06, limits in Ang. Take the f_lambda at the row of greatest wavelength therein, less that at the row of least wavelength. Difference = -0.13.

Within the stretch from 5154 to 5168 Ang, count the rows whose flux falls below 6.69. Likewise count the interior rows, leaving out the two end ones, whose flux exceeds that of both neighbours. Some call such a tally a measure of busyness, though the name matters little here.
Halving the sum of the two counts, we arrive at 7.0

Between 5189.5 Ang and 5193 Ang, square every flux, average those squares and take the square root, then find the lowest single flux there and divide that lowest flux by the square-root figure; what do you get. 0.997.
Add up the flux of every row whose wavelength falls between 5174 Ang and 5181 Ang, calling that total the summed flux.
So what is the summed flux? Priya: 40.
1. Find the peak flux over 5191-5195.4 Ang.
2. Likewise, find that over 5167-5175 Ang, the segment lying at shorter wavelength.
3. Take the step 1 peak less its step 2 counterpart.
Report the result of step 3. 0.25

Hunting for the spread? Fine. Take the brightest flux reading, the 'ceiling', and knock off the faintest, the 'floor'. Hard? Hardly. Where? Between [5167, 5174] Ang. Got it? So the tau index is 0.15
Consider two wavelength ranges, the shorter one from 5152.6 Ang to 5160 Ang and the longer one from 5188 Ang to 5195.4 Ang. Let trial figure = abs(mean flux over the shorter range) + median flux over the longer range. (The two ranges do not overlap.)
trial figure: 13.4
